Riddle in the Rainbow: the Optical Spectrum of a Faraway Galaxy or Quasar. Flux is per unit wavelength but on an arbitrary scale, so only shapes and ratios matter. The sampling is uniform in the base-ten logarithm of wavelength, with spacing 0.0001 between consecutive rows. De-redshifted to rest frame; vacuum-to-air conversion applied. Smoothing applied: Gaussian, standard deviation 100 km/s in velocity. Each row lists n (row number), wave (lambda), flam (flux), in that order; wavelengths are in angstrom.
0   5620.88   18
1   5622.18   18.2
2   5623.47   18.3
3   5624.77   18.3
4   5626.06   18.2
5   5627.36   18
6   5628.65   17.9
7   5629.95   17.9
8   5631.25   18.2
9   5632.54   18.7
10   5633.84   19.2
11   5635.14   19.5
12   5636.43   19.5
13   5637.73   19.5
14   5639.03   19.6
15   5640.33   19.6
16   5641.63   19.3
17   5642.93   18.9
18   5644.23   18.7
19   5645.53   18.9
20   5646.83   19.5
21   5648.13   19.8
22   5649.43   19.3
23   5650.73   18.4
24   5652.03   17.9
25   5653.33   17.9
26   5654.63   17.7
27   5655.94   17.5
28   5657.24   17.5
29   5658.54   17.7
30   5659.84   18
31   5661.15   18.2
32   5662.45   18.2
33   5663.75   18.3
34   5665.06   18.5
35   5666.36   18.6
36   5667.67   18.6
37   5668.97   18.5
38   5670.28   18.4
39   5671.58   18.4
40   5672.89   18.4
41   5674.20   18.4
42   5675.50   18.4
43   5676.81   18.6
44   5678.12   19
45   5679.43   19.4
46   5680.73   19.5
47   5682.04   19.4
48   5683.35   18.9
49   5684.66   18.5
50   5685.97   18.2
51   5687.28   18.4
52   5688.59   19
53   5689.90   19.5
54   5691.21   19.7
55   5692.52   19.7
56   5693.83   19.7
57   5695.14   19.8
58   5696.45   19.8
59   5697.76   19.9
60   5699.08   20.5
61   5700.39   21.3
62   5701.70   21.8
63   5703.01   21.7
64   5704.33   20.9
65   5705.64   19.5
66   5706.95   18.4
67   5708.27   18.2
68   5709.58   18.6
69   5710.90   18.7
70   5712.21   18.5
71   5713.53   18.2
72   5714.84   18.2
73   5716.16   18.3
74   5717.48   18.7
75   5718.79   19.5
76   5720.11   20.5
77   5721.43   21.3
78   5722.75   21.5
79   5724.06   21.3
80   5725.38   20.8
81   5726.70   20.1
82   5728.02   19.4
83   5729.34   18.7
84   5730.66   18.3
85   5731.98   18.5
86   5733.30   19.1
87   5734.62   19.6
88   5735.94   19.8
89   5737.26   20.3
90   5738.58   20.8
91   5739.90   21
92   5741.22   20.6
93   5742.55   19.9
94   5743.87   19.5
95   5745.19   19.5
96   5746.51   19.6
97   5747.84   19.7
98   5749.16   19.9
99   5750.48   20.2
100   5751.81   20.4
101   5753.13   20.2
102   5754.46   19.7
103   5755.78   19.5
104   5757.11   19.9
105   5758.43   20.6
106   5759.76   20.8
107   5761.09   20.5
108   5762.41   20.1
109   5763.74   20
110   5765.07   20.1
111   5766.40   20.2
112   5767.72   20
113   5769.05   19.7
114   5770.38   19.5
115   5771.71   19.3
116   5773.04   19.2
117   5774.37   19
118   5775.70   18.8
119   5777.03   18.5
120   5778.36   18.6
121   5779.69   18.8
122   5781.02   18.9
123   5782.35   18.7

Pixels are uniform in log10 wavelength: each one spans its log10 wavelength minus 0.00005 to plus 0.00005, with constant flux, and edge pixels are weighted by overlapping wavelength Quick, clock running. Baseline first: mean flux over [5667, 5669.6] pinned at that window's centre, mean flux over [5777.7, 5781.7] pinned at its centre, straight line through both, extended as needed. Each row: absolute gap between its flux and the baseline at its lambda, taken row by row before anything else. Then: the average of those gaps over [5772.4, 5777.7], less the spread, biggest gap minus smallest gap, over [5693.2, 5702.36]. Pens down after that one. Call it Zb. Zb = -1.8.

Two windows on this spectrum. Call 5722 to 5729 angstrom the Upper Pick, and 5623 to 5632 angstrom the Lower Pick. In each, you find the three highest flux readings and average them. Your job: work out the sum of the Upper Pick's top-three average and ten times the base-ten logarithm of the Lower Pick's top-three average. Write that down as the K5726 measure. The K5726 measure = 33.8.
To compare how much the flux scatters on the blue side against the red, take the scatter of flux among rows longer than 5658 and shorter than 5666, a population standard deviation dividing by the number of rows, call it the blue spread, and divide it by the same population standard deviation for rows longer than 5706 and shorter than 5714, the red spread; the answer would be 1.3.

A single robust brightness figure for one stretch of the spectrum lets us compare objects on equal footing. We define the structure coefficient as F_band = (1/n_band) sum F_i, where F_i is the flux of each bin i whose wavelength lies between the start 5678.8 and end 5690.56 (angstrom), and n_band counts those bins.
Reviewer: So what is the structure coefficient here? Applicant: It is 19.0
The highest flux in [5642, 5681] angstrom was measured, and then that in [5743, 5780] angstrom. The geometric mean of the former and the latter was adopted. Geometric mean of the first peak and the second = 20.3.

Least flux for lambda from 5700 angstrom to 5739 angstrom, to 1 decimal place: 18.2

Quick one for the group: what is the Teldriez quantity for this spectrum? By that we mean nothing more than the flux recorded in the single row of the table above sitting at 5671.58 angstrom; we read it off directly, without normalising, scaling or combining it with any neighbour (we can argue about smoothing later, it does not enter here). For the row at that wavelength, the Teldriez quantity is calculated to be 18.4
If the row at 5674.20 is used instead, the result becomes 18.4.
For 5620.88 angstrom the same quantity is 18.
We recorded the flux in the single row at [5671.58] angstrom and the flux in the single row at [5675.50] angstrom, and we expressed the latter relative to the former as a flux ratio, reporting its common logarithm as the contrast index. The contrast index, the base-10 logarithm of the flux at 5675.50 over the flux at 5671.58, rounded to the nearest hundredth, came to 0.00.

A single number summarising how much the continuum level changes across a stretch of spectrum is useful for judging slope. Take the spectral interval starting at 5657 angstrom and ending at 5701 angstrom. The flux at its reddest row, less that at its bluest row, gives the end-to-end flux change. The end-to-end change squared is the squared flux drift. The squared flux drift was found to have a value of 14.4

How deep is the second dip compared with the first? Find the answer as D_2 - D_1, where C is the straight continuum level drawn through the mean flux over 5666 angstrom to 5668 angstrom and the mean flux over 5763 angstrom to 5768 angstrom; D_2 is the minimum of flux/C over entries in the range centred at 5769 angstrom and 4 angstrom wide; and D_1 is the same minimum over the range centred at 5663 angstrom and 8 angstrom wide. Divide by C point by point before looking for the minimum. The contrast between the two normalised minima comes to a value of -0.01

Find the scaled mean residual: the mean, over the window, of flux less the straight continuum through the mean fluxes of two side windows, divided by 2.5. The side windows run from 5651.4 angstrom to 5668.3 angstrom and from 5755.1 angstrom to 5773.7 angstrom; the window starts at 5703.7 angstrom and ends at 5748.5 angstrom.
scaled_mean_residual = 0.13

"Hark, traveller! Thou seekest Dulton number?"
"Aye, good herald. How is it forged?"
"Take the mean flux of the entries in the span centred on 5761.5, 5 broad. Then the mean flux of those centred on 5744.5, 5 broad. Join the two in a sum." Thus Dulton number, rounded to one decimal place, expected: 40.0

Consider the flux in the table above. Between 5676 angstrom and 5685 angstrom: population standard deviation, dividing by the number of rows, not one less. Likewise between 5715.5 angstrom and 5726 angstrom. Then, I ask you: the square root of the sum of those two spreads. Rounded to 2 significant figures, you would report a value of 1.2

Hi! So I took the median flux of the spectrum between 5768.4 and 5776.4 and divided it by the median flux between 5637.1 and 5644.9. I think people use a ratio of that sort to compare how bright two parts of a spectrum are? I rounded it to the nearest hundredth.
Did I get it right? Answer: 0.99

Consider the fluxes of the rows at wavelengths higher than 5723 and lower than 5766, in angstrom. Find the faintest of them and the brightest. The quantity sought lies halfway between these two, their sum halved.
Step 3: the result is 19.8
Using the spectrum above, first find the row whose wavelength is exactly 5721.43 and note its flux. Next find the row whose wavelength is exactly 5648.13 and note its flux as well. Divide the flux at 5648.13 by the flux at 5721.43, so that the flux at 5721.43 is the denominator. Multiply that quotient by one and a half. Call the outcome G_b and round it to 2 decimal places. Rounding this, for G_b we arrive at 1.39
